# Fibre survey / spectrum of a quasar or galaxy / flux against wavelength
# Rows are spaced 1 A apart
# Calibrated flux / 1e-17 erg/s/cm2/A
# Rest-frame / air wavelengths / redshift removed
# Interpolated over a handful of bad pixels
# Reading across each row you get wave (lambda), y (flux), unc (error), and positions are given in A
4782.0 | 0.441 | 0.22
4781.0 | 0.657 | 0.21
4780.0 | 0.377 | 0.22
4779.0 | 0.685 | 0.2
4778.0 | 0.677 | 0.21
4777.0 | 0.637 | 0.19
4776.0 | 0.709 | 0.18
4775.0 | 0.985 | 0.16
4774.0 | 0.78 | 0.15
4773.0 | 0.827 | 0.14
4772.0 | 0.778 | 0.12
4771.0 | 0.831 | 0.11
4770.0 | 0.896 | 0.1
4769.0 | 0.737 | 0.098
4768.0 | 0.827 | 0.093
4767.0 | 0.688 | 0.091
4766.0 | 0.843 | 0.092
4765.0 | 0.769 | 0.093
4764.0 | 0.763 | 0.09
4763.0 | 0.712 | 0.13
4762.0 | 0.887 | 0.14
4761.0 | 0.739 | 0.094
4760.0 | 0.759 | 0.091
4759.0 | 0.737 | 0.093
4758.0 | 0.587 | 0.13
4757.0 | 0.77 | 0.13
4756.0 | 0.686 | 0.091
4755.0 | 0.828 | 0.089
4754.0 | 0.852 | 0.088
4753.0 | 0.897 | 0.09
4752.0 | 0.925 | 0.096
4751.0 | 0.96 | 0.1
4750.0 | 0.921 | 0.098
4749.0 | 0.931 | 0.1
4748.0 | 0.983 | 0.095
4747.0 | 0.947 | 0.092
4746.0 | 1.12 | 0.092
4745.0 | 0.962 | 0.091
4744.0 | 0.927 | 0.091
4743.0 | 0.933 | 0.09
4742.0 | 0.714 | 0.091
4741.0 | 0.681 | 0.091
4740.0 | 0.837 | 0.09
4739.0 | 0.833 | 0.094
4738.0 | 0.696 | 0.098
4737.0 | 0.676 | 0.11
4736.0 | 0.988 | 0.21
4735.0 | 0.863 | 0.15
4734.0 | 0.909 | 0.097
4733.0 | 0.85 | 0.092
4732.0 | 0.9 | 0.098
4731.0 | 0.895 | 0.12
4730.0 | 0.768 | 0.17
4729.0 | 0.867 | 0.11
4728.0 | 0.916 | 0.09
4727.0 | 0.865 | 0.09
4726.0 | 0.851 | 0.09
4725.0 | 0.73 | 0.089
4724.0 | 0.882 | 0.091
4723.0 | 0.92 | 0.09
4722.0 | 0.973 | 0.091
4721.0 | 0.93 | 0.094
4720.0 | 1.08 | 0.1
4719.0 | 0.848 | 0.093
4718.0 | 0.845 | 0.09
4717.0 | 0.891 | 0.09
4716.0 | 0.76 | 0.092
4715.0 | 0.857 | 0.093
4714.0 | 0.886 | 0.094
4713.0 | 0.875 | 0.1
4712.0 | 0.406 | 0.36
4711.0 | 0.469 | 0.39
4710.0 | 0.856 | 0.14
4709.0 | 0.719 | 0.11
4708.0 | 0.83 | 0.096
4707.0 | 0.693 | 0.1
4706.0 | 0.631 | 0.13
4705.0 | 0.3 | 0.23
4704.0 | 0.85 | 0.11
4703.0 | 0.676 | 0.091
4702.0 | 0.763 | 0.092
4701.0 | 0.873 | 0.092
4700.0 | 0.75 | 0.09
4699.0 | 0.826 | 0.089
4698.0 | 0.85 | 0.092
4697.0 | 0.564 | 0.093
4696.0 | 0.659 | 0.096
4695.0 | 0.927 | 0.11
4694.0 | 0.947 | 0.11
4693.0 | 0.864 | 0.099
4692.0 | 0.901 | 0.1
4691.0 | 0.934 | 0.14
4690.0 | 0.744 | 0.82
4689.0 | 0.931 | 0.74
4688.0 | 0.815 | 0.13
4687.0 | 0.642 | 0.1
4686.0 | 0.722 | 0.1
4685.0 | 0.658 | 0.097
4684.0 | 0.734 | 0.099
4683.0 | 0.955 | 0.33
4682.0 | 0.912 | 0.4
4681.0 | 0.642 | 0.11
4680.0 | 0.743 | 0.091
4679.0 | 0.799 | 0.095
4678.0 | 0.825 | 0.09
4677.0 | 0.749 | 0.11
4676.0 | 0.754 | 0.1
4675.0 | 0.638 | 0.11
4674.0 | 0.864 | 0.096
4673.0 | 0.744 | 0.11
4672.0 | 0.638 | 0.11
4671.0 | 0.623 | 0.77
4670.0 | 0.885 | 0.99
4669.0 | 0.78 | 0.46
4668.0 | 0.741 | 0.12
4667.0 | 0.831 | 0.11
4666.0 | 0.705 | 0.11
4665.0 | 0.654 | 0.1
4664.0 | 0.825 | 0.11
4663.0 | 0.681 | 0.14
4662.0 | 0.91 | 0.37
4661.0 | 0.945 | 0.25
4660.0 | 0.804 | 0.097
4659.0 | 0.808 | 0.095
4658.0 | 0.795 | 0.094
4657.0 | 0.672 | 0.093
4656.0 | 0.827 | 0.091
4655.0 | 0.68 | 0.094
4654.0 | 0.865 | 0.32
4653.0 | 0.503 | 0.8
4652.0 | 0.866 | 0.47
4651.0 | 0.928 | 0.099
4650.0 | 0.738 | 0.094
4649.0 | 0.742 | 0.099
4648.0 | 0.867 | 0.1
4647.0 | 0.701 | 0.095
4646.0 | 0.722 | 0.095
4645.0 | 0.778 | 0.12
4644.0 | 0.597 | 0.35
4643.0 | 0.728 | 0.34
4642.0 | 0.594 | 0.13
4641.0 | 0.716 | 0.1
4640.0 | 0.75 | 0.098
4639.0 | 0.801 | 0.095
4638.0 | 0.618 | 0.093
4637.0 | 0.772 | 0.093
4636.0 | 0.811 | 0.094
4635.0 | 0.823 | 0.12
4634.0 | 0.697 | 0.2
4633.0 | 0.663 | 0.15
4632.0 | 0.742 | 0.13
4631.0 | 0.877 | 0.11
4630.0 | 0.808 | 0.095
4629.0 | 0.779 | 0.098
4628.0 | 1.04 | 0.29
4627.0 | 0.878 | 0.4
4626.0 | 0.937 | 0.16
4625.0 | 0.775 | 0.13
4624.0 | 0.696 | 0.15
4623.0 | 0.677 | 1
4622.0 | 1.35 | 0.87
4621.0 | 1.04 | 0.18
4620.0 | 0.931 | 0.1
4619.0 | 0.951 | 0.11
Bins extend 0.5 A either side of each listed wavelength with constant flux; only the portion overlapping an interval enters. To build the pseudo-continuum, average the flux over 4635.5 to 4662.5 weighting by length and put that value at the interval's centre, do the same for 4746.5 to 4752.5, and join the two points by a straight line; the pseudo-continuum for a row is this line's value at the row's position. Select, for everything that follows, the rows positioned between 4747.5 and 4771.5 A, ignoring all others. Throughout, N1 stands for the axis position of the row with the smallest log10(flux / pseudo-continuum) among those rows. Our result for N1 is 4758.0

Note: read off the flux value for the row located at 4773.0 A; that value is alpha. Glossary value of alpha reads 0.827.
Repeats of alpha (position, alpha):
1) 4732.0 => 0.9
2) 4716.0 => 0.76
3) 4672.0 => 0.638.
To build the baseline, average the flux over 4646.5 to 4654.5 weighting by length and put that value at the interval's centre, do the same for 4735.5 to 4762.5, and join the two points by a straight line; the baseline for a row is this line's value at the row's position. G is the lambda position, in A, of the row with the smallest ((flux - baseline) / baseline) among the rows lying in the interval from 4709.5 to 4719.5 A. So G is 4712.0 A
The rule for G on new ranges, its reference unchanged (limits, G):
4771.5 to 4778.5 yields 4777.0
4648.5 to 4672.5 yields 4653.0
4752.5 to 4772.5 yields 4758.0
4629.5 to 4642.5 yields 4642.0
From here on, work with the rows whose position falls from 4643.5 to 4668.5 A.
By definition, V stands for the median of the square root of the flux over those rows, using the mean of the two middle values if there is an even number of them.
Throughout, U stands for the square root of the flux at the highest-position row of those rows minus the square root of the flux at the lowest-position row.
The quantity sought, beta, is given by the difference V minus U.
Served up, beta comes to 0.79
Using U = 0.088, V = 0.882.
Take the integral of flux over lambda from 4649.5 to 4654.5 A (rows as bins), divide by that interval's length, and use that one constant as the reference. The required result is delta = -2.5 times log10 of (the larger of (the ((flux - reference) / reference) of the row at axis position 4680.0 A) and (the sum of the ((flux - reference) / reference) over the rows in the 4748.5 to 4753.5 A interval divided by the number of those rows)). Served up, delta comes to 1.8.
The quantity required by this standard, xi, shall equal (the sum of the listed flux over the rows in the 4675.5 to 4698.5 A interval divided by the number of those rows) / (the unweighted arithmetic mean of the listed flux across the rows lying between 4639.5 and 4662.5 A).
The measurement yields 1.04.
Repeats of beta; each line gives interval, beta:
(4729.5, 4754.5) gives 0.90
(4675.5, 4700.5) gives 0.90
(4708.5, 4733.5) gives 0.86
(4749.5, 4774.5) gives 0.96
